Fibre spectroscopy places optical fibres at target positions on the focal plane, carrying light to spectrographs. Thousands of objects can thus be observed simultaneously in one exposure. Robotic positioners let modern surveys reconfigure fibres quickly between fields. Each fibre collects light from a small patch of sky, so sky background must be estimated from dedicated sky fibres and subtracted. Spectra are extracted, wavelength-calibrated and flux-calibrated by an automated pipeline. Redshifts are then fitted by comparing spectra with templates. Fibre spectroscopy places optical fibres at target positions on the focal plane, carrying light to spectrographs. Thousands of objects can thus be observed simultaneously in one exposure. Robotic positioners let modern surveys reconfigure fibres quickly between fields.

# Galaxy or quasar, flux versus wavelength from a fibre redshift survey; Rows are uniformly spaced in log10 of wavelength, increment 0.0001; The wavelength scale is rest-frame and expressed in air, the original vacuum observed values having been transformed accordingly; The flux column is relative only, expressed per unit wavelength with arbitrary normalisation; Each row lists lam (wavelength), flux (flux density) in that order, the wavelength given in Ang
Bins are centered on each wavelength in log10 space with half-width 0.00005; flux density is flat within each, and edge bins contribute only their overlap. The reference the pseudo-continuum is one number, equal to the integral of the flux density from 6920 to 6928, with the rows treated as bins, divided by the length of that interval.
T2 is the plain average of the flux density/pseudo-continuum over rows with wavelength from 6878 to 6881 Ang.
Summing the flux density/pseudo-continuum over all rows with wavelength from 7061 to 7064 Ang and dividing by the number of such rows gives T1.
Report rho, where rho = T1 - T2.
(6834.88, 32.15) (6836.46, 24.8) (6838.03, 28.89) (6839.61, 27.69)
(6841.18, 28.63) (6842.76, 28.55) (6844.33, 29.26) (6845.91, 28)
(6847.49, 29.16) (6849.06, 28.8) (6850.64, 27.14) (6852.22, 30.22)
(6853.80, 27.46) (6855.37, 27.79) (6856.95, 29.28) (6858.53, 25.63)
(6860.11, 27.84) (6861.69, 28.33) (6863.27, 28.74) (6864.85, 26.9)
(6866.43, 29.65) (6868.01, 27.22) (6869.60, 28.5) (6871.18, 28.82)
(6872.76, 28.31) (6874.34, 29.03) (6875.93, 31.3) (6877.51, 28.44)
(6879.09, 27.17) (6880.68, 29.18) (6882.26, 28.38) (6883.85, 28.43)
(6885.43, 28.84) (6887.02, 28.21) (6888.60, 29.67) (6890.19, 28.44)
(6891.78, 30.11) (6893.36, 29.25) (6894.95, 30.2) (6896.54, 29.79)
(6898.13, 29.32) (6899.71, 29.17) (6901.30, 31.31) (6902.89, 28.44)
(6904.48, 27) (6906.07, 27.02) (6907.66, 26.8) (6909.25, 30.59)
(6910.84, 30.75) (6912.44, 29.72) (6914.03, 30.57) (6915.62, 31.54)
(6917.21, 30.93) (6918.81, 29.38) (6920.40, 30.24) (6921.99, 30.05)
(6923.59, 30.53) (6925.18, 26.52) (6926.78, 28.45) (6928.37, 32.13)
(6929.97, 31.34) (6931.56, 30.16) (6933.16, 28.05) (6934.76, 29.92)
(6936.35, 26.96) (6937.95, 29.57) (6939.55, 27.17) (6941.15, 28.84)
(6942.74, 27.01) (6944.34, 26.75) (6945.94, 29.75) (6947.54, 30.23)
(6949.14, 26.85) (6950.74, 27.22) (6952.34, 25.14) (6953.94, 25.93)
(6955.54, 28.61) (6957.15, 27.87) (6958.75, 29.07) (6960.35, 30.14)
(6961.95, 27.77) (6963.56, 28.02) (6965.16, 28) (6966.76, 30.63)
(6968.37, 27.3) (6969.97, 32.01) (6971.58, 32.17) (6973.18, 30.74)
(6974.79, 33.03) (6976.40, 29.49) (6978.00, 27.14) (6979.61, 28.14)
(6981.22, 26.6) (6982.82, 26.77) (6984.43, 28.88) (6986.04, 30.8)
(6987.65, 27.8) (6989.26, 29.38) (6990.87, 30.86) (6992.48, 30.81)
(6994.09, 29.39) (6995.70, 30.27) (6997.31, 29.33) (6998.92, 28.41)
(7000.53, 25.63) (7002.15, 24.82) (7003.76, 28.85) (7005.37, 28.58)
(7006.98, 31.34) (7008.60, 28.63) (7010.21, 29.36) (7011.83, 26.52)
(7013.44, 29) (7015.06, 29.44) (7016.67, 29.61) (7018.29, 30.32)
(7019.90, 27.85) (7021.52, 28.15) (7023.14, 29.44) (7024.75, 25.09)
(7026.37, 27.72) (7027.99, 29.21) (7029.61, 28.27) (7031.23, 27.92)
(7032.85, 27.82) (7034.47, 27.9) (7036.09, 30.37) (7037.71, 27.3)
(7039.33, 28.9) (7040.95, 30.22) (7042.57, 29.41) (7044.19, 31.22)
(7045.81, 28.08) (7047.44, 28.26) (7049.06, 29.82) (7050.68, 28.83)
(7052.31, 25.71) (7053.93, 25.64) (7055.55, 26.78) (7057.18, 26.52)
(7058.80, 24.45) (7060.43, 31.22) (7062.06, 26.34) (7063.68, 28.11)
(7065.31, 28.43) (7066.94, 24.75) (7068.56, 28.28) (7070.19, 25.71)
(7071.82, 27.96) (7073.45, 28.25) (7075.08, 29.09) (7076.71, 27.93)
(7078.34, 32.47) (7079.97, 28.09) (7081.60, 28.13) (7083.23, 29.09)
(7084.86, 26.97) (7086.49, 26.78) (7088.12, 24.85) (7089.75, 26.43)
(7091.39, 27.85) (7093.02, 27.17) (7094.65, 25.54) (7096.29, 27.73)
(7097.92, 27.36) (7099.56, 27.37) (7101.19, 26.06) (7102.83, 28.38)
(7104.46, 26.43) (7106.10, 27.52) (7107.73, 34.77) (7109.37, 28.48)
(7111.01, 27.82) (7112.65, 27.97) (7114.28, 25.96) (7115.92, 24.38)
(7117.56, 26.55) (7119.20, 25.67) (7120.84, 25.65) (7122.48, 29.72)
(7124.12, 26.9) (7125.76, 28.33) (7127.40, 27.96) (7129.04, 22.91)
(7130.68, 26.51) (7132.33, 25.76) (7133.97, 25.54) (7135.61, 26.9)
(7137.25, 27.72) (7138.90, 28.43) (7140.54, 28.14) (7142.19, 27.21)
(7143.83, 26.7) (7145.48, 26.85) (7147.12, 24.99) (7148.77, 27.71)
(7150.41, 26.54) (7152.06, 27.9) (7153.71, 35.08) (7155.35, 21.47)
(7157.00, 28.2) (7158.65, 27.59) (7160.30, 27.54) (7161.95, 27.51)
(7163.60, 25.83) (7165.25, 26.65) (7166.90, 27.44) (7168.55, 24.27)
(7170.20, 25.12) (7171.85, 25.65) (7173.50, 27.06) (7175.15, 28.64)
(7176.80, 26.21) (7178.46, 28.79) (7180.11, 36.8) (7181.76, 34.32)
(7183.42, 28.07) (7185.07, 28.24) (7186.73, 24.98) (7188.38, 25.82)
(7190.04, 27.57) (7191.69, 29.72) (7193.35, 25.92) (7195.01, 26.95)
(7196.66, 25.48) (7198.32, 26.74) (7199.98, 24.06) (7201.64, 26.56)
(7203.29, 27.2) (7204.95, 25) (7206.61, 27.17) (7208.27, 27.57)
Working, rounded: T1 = 0.93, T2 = 0.96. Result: -0.03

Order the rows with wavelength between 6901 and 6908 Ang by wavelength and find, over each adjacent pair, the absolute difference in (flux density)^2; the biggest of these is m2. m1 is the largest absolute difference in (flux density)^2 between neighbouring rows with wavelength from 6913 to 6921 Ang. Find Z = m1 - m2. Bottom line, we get -78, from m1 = 93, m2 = 171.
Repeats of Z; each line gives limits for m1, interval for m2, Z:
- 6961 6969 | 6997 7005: -23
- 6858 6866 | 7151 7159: -651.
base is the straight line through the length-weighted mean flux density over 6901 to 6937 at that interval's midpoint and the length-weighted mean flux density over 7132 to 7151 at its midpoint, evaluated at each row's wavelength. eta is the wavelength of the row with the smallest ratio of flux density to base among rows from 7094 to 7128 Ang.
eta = 7115.92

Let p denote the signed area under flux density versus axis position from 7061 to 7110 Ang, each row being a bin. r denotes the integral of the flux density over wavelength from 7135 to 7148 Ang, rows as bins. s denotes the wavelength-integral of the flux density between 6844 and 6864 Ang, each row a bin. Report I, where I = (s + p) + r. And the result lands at 2278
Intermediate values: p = 1360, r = 353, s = 565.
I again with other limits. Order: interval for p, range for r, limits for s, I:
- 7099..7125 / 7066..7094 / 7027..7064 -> 2531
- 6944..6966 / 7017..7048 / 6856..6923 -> 3447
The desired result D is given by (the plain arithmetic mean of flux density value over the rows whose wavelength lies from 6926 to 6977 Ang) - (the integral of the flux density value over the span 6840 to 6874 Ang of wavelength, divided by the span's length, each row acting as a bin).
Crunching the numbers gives 0.6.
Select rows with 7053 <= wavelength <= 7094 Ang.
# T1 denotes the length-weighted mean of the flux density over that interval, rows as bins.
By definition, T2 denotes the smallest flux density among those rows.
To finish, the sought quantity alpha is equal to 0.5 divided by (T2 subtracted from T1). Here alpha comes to 0.16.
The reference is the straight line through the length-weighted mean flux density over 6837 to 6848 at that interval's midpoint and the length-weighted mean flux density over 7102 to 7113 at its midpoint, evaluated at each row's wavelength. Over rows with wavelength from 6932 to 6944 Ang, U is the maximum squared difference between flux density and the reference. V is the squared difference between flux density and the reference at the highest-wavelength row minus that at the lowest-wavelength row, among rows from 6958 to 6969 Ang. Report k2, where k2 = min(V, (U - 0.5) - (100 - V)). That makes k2 -96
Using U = 3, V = 2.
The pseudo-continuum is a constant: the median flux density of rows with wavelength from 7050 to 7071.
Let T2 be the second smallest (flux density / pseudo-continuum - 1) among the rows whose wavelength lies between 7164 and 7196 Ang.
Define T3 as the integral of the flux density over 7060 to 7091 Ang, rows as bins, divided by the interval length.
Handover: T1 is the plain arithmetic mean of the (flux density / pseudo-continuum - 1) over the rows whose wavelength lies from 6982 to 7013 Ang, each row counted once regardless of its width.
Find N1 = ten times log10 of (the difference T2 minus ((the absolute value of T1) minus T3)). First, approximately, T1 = 0.08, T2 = -0.06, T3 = 27.8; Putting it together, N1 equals 14.4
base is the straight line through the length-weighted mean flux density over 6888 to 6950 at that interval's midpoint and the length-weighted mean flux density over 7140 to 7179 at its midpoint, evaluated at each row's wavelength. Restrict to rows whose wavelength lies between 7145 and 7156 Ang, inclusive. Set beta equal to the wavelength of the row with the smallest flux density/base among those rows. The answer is 7155.35 Ang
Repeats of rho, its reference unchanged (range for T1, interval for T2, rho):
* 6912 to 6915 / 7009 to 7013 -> 0.08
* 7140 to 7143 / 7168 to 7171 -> 0.10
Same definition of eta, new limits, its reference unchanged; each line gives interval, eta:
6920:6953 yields 6952.34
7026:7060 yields 7058.80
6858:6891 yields 6858.53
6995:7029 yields 7002.15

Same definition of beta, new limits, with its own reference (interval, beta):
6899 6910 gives 6907.66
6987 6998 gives 6987.65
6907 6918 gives 6907.66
